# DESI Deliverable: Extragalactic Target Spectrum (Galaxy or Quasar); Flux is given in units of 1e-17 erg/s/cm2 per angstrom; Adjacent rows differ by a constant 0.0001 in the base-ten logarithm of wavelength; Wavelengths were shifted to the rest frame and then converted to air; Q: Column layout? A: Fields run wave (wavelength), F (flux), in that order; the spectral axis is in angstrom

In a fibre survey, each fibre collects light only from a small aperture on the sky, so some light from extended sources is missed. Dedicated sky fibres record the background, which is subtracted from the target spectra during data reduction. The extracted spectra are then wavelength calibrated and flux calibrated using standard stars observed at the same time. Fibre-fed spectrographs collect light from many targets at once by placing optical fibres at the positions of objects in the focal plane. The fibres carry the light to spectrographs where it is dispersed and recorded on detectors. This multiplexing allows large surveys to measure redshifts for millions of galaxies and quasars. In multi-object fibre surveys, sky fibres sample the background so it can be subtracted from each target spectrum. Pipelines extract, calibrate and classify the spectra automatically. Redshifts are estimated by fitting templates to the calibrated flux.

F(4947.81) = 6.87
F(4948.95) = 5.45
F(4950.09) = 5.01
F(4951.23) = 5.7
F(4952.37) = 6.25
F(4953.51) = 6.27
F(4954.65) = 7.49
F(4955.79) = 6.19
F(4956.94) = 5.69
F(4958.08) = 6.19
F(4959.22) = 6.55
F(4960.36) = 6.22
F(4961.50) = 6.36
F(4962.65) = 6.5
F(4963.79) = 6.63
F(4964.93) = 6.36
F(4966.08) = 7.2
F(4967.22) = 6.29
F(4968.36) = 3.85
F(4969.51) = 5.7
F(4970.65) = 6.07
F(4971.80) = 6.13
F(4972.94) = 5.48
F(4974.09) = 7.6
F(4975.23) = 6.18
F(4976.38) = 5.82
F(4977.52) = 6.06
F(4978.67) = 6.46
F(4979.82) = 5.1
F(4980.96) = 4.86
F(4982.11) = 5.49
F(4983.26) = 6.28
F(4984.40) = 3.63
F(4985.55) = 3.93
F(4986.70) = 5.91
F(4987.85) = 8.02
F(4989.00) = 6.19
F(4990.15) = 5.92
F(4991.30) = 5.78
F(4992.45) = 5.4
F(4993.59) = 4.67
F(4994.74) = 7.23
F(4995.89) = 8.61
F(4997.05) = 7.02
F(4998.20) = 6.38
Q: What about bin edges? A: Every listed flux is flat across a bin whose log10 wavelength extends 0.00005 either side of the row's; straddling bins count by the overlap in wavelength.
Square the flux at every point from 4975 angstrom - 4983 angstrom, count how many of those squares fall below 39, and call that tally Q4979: 6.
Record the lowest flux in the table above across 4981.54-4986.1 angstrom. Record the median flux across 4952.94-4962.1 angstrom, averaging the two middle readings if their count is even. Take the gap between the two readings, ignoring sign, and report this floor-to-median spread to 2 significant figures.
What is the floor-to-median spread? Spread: 2.6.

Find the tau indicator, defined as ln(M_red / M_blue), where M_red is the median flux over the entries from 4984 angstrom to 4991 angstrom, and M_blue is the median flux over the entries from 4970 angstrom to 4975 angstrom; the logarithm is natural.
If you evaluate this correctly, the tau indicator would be -0.031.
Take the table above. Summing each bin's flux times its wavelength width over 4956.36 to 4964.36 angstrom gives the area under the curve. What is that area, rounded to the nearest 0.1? 50.4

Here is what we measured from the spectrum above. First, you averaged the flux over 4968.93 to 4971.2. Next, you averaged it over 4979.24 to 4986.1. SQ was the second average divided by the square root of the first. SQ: 2.0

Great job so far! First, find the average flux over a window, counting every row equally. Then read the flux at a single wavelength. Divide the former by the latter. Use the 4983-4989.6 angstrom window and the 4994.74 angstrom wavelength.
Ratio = 0.78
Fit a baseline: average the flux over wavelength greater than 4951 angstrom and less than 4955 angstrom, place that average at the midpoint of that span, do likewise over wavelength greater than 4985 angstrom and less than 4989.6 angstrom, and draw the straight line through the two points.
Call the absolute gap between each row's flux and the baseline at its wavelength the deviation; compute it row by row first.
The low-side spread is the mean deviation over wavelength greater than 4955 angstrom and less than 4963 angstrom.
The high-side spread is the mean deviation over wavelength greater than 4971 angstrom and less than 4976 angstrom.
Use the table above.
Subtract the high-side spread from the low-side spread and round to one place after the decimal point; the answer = -0.3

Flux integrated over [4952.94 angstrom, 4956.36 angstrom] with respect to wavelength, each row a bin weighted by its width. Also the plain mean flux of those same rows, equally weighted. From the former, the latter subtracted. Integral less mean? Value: 16.1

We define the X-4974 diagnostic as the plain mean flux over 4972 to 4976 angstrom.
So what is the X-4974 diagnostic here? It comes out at 6.4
